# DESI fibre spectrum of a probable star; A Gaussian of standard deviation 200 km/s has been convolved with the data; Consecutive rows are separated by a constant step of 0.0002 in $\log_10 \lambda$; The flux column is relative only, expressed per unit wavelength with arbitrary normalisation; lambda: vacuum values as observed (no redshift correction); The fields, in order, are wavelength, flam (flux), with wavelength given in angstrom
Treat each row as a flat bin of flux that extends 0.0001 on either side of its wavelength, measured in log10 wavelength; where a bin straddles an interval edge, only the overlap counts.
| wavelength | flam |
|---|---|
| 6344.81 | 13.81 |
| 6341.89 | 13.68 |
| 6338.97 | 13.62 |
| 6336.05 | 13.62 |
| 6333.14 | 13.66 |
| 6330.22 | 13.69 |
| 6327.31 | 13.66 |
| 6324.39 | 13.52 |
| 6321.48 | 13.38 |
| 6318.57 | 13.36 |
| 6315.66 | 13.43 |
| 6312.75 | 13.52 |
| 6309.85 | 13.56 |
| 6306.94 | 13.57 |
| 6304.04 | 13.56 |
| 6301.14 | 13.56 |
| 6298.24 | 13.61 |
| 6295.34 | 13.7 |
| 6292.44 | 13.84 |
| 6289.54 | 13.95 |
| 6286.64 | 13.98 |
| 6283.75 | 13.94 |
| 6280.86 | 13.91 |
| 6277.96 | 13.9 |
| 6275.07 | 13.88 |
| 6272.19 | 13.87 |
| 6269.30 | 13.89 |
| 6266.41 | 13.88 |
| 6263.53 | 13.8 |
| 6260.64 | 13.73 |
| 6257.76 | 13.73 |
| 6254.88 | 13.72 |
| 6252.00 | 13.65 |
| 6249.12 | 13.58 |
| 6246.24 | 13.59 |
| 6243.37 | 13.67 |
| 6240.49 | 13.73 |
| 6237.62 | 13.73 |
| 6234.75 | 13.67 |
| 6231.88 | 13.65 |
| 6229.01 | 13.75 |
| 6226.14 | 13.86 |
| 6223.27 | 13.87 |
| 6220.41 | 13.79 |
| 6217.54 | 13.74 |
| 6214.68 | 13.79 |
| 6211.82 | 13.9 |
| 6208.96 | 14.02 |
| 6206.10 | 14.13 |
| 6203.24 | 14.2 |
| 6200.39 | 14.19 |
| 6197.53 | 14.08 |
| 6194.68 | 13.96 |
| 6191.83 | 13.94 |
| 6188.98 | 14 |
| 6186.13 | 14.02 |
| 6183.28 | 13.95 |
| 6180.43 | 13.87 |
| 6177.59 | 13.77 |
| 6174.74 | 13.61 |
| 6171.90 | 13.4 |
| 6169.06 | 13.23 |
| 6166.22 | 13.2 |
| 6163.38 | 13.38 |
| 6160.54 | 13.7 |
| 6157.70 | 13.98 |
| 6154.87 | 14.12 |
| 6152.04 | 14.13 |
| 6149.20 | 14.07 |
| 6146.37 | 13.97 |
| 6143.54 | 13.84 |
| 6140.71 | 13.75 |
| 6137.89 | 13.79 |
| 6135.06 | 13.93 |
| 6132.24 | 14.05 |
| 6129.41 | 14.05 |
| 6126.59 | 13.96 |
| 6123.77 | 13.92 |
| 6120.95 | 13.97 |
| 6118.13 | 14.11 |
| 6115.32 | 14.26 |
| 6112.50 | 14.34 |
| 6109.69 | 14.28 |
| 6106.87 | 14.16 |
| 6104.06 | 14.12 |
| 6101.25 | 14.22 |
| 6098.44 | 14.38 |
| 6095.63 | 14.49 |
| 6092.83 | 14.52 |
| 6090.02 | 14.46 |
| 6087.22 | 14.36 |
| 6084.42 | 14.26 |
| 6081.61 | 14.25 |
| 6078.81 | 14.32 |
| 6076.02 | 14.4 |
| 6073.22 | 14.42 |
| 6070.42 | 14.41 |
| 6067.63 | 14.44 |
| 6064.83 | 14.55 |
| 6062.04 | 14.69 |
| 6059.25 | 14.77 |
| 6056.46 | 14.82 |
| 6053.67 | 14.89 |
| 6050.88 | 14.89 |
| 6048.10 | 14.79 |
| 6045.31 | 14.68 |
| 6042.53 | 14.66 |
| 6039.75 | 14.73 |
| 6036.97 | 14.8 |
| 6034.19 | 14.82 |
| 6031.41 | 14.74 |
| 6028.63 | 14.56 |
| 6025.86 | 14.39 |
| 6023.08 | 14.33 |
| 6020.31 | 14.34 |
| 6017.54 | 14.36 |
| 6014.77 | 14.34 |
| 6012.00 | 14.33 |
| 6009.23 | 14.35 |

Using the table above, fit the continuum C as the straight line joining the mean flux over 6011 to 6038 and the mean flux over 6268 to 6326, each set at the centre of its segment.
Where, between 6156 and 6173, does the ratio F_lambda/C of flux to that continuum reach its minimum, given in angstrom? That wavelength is 6166.22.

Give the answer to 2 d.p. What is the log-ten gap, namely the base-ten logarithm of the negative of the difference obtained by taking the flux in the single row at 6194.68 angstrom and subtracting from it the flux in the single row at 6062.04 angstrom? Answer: -0.14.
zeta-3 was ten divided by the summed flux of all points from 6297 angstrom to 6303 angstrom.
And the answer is 0.37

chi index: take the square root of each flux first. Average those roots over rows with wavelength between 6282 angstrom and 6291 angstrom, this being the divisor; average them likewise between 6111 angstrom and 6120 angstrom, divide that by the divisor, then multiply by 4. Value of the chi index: 4.040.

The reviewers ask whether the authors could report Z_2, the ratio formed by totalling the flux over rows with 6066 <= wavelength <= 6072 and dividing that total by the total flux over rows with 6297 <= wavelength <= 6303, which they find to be 1.06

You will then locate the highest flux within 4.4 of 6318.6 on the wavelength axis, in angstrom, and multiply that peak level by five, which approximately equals 67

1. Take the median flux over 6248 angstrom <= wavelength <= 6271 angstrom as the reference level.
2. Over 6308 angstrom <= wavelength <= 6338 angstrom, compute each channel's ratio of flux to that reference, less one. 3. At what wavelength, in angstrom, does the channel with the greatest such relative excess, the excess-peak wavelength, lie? 6330.22 angstrom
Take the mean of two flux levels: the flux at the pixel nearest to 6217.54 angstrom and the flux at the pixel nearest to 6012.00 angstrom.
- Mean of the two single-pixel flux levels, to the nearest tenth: 14.0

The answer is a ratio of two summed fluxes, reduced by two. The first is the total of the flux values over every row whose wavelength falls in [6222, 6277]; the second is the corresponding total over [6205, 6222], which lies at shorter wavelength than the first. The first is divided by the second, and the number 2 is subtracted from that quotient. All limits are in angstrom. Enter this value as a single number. 1.1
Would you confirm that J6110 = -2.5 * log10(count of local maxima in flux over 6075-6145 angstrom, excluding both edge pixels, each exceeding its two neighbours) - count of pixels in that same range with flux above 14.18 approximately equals -14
